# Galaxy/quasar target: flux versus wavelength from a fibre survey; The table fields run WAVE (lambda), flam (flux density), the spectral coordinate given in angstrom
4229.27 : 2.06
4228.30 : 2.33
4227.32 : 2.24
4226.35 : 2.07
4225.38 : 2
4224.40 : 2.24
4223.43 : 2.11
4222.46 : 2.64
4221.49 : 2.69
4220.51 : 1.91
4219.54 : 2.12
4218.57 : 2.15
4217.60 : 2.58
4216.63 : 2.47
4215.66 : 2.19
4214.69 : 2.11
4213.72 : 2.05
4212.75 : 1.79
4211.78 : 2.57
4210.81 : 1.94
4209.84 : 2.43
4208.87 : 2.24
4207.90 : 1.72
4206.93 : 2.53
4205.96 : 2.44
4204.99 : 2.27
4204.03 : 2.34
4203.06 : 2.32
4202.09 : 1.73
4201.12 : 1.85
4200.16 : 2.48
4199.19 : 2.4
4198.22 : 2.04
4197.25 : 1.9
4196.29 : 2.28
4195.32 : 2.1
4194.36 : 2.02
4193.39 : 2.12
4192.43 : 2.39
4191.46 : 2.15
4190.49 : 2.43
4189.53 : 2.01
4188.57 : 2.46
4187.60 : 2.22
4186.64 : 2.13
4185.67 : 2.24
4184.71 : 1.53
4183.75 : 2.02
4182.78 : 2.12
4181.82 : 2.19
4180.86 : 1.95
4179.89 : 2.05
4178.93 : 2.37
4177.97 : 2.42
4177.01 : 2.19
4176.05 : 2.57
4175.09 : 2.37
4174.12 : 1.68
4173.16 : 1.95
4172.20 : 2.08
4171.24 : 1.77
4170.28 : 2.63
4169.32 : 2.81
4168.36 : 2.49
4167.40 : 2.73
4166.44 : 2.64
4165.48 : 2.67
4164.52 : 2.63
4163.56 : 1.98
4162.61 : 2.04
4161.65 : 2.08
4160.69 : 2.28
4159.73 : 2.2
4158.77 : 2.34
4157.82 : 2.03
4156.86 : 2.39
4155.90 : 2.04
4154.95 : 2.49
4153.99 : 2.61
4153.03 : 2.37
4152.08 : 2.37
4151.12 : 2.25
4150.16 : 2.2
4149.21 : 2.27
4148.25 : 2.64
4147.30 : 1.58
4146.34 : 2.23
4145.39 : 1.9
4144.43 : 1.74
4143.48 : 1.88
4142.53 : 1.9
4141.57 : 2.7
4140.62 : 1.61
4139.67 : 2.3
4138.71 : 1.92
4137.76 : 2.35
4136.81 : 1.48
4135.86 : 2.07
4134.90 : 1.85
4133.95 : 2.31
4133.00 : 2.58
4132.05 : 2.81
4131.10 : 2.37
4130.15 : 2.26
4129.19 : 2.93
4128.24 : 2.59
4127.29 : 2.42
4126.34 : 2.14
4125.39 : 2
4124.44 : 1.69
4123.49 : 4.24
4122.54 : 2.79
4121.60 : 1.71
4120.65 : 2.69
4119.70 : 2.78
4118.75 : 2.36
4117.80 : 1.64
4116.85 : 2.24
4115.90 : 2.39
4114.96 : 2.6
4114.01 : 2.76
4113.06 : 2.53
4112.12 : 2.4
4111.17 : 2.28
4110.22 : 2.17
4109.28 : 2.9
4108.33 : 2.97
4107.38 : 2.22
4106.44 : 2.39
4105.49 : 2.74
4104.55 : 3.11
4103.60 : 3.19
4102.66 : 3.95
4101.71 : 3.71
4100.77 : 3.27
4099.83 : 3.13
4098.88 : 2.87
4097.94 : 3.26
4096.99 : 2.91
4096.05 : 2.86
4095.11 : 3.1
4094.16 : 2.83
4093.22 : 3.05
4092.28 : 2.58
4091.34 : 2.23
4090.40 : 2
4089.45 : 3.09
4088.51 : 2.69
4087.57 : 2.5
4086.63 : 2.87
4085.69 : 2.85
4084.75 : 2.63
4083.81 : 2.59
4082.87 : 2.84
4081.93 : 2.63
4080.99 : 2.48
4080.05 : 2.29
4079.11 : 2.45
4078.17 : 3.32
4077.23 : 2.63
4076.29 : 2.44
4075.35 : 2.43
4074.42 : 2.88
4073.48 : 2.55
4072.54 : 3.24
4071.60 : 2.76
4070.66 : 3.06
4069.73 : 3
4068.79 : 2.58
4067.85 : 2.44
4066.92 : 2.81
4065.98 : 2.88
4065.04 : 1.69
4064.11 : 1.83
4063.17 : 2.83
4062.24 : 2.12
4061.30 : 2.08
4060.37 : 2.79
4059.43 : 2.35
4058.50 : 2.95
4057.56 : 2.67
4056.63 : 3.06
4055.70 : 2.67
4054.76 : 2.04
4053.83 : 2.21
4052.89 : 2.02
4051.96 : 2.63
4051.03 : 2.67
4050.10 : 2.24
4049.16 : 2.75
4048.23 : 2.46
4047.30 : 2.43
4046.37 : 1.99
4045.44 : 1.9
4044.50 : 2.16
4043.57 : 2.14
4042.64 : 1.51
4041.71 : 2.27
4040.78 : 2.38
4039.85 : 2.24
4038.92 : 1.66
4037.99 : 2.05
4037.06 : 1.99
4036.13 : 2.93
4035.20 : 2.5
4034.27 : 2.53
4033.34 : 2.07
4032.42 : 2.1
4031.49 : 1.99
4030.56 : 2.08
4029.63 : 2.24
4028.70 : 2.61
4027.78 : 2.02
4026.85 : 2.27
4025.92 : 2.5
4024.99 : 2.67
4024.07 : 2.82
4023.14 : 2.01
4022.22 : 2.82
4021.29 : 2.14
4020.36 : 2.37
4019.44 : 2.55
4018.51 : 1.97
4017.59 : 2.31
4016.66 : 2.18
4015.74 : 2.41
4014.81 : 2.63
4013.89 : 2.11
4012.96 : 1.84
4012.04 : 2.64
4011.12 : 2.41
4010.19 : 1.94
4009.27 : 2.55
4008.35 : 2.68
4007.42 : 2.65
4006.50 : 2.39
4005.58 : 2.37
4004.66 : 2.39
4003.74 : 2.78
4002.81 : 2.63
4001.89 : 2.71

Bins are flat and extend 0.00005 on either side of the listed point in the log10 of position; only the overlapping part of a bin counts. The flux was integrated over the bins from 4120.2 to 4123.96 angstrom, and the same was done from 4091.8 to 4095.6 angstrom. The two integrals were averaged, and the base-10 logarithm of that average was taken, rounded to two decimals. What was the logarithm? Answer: 1.04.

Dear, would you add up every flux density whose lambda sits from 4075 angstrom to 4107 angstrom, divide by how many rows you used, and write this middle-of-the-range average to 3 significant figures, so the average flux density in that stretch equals 2.82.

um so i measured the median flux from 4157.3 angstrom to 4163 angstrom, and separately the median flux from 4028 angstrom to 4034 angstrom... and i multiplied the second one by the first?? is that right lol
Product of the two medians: 4.5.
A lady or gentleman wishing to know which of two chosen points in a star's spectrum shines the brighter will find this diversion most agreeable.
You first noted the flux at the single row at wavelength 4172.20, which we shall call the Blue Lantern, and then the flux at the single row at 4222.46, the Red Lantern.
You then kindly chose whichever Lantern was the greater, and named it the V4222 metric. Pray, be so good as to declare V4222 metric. 2.64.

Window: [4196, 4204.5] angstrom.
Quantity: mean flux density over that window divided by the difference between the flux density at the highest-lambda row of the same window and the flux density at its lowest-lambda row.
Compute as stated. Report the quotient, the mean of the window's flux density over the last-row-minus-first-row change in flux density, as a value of 36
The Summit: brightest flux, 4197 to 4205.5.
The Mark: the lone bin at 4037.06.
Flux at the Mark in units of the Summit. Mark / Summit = 0.80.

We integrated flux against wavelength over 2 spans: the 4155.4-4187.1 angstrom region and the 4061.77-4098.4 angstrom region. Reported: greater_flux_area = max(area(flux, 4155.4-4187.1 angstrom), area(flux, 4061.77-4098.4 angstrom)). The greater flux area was 98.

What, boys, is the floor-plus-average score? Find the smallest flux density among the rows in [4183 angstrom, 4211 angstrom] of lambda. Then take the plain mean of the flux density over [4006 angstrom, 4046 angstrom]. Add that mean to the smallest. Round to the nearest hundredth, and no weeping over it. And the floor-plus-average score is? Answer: 3.81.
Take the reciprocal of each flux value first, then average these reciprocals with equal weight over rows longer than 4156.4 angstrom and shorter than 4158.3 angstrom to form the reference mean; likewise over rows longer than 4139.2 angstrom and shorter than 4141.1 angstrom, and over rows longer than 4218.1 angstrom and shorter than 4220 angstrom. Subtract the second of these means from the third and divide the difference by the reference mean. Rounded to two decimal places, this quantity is -0.13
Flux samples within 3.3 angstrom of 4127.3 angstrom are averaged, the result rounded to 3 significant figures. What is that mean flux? 2.29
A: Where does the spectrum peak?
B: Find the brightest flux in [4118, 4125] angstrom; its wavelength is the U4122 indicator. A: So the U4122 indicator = 4123.49 angstrom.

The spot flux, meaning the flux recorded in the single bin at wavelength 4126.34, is 2.14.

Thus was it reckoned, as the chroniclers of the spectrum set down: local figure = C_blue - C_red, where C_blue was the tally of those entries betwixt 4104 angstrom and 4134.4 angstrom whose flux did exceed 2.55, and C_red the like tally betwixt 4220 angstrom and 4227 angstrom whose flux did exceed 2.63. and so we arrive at 12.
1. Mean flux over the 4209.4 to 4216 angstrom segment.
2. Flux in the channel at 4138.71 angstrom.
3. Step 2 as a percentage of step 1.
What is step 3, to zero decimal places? 89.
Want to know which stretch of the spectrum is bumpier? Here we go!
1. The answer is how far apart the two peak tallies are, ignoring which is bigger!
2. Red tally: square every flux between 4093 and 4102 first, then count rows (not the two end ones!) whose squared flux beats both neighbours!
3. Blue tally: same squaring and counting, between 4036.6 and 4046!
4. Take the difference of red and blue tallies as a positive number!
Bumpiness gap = 1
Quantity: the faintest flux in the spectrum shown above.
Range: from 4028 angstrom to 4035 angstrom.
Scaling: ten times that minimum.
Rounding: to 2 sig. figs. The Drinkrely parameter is 20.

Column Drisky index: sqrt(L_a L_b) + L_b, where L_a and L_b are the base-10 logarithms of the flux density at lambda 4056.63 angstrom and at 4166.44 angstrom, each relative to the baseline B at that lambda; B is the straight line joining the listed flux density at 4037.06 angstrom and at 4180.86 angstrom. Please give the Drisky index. 0.29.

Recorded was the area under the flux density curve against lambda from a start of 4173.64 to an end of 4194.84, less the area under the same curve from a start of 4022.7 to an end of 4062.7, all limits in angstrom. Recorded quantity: -47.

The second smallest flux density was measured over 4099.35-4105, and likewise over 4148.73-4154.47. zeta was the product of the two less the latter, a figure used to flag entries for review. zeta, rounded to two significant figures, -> 4.8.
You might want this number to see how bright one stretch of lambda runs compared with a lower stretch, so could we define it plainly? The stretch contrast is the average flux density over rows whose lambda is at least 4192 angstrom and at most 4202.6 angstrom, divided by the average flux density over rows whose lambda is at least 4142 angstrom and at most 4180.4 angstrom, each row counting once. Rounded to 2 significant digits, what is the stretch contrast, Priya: 0.94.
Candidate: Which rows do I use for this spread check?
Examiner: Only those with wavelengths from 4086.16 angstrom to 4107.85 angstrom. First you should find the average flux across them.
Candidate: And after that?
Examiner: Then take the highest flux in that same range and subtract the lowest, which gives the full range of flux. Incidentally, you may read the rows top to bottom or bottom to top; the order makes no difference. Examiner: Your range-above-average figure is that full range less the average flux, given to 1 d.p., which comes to -0.9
